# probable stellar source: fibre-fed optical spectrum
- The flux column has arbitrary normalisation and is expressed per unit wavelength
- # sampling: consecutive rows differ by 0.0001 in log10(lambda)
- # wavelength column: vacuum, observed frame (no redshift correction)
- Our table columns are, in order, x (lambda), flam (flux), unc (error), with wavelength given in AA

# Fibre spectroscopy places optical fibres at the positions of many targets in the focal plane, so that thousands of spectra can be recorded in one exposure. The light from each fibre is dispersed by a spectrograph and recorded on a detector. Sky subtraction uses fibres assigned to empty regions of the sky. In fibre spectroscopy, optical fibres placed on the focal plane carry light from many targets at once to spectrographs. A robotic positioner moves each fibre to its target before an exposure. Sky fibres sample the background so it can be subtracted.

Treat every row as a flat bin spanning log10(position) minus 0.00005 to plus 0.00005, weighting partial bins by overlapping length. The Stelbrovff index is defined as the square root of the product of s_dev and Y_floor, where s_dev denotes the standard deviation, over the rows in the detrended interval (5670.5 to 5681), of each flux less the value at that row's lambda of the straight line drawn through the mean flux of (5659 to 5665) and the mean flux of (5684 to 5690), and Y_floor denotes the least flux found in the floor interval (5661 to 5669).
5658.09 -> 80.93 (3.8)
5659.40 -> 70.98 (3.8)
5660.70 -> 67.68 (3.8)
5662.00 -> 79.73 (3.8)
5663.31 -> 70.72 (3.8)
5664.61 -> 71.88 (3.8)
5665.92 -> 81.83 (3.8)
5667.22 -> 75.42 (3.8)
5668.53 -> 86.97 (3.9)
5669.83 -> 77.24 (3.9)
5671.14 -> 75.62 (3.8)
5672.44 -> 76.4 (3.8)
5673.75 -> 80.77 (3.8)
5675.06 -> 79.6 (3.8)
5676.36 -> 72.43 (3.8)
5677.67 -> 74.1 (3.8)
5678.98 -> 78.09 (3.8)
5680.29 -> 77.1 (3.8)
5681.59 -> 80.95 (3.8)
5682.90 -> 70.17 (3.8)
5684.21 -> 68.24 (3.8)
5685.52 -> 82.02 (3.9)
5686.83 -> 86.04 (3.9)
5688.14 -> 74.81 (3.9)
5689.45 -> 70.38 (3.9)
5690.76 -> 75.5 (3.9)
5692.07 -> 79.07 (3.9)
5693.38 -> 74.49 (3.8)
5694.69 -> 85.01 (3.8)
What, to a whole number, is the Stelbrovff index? 14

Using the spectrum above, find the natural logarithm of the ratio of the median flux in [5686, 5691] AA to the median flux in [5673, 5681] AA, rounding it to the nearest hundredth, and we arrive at -0.03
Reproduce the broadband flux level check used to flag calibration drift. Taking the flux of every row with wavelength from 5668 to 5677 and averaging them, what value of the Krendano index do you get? 78.4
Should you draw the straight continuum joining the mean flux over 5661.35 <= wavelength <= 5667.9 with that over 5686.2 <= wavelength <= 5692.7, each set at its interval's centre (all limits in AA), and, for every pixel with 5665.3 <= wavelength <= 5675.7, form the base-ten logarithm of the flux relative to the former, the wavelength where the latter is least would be 5667.22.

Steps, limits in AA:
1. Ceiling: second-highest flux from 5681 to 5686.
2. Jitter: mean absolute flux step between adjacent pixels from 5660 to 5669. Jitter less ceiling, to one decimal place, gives -72.6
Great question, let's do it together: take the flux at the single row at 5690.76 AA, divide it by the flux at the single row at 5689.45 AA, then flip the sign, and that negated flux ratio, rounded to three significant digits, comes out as -1.07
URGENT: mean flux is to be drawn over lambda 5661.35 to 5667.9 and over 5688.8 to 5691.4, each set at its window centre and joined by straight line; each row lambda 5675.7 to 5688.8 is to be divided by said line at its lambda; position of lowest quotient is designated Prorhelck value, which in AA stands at 5684.21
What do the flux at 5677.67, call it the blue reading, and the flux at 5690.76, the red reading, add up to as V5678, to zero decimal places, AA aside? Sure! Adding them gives 150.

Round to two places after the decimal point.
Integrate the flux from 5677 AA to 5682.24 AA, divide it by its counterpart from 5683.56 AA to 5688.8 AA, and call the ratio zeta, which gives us 1.00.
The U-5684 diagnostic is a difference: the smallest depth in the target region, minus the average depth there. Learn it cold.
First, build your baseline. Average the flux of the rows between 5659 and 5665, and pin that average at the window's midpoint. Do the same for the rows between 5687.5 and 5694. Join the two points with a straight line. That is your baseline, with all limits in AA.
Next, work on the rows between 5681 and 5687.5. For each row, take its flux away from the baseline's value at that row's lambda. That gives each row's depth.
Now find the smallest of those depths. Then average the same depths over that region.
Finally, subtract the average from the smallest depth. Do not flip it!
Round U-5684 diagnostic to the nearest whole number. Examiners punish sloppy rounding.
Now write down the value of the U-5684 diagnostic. -8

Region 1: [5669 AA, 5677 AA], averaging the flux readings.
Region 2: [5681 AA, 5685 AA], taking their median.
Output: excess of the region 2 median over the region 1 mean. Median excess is -7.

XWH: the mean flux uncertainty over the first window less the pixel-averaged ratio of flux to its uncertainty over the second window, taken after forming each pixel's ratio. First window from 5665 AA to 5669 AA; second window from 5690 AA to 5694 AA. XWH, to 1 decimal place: -15.9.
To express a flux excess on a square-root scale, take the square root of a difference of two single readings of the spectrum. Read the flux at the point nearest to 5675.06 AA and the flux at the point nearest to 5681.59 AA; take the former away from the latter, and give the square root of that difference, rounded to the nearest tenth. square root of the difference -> 1.2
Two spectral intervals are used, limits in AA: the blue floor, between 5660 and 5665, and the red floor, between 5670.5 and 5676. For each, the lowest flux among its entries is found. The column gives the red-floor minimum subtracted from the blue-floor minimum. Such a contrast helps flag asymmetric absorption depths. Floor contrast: -8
